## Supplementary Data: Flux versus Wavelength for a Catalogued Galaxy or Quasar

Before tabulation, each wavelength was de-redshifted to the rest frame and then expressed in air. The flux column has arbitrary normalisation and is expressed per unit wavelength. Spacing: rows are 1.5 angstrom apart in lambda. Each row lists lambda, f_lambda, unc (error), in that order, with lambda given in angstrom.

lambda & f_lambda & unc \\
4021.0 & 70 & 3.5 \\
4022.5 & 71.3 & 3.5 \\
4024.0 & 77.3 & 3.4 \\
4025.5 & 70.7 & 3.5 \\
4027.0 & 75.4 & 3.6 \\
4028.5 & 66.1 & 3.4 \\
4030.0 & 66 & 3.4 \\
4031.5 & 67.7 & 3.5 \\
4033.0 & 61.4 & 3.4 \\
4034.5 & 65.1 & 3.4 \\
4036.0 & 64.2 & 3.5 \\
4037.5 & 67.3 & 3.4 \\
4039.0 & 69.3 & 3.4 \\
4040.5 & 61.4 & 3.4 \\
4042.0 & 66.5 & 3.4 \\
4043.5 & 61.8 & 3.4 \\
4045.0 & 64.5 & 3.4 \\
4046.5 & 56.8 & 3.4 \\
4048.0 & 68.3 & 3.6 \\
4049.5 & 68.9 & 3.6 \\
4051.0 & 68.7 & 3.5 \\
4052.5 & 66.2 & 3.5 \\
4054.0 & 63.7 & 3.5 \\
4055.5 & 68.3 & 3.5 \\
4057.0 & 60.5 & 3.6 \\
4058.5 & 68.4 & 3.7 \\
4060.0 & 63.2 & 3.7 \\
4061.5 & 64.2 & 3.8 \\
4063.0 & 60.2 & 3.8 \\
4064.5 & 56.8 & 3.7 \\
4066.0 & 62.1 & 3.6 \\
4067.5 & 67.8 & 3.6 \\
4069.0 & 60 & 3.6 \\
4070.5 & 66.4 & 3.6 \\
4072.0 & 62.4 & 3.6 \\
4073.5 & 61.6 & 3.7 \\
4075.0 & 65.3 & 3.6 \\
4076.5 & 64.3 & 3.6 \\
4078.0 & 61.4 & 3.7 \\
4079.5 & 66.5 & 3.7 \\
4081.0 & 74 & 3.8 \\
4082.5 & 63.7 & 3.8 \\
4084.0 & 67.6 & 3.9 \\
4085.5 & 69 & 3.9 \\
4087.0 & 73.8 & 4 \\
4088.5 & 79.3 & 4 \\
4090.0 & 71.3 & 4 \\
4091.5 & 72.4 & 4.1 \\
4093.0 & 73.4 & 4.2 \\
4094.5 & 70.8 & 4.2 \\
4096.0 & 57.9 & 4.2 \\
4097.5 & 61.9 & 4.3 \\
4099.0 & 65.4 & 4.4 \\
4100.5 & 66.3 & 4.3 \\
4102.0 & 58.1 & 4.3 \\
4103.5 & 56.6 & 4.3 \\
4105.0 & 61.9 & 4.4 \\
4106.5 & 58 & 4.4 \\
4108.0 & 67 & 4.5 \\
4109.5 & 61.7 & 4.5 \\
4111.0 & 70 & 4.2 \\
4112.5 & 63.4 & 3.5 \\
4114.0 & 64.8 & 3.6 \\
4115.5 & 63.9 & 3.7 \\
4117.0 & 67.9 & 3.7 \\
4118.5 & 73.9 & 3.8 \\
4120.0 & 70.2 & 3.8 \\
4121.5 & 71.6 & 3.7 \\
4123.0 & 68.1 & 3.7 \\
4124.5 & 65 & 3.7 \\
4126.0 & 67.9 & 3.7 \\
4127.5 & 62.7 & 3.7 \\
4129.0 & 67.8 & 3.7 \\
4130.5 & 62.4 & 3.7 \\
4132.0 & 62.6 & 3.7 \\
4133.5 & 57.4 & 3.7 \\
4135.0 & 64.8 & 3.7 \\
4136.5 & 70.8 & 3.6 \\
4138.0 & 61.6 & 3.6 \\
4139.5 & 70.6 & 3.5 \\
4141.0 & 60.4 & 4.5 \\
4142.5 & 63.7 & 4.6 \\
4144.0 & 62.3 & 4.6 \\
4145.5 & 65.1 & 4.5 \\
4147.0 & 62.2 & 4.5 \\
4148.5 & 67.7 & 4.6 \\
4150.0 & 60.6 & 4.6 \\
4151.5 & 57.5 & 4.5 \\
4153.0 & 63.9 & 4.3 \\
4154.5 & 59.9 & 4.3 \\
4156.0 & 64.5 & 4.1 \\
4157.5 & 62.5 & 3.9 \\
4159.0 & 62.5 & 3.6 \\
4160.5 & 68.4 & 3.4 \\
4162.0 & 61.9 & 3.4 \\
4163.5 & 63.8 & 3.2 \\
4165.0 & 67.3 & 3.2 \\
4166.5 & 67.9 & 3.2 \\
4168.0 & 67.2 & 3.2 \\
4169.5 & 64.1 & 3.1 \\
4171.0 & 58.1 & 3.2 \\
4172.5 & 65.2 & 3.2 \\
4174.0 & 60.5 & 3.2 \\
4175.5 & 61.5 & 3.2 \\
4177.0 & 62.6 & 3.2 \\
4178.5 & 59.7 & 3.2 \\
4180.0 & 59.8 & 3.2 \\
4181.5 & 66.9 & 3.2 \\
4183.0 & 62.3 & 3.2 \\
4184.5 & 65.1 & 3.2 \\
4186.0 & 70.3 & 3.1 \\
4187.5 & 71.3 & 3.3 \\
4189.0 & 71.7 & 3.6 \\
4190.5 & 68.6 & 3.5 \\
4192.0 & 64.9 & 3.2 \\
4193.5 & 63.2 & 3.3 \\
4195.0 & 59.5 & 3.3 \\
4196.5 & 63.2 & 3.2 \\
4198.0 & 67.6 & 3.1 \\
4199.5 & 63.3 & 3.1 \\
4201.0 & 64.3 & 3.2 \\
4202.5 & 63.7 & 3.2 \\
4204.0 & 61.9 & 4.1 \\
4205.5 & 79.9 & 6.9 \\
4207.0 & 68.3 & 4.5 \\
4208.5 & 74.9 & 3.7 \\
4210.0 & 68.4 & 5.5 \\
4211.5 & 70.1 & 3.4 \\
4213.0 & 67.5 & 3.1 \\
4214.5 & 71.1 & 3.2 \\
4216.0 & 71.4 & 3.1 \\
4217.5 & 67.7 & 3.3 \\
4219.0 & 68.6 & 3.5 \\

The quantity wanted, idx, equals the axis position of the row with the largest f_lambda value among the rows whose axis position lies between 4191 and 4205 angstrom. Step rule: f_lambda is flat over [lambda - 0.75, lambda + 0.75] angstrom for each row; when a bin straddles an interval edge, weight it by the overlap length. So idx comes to 4198.0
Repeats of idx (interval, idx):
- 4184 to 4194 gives 4189.0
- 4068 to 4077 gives 4070.5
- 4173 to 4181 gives 4177.0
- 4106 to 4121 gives 4118.5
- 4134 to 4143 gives 4136.5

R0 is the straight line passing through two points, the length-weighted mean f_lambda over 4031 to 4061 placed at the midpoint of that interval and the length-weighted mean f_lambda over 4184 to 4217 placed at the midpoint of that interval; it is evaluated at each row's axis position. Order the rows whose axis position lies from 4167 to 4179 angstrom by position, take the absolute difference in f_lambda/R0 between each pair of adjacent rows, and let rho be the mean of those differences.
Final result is 0.055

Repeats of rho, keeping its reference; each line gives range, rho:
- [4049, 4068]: 0.064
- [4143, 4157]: 0.068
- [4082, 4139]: 0.069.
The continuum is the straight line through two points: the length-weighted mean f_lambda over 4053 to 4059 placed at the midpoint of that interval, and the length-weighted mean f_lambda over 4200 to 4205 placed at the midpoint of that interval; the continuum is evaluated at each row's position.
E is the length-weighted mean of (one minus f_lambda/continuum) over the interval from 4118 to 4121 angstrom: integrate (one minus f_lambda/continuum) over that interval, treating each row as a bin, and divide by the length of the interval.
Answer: -0.111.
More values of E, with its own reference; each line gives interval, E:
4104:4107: 0.077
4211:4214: -0.075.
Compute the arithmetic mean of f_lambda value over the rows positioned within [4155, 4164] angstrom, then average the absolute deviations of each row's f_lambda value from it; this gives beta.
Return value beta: 1.7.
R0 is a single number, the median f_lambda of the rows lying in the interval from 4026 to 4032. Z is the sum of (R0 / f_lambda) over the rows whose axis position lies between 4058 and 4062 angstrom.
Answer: 3.079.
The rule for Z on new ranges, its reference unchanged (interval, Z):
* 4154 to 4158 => 3.224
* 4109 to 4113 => 3.095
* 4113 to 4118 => 3.065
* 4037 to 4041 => 3.049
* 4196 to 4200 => 3.105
